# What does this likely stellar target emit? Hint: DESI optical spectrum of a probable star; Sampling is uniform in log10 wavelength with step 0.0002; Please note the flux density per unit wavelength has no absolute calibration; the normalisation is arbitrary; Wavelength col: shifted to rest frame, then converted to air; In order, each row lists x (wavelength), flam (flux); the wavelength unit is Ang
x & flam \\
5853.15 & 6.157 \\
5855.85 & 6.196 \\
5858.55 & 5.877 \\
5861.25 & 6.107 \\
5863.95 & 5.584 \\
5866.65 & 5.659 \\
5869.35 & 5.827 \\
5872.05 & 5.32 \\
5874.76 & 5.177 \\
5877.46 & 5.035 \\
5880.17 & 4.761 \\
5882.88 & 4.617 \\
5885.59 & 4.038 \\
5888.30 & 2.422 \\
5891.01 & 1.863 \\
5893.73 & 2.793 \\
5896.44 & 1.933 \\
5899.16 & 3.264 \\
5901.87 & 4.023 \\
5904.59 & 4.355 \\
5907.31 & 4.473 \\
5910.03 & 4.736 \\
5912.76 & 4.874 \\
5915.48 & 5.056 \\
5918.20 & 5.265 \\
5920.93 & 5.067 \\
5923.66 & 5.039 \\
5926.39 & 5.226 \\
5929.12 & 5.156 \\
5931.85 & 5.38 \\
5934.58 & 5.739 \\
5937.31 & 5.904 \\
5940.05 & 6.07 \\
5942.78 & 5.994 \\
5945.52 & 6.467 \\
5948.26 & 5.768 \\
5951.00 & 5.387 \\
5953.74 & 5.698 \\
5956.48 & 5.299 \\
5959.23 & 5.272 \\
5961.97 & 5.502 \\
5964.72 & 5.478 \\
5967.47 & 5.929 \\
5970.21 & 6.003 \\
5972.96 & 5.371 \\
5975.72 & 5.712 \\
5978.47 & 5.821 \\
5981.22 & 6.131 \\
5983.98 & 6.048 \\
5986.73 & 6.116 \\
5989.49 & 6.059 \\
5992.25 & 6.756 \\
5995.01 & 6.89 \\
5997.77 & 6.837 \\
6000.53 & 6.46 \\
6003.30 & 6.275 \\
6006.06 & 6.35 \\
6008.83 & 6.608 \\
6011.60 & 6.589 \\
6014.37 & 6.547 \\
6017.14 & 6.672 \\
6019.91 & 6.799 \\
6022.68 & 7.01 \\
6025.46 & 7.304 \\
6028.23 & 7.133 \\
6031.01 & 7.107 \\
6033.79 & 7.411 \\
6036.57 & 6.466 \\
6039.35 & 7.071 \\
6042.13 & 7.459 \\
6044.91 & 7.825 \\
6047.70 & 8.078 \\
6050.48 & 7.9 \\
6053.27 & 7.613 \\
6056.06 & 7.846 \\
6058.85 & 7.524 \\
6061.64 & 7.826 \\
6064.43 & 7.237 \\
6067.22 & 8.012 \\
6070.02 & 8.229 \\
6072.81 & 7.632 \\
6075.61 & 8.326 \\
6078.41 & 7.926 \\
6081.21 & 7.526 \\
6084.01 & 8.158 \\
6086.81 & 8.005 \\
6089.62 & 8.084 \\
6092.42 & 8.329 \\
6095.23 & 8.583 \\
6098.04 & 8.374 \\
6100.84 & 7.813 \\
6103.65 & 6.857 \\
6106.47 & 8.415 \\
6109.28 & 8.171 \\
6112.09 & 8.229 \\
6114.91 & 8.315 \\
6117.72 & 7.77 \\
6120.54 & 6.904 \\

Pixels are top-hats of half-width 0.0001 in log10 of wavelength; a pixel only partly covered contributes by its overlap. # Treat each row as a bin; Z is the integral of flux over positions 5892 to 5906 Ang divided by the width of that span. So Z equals 3.2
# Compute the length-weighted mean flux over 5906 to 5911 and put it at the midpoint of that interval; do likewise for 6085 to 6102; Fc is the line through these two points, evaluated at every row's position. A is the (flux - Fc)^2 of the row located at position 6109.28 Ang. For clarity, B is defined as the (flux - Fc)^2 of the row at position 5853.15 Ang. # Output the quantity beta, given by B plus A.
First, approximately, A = 0.1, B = 6.97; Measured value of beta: 7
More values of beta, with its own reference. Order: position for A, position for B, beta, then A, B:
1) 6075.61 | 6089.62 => 0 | 0.2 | 0.00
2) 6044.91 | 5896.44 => 6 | 0.3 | 5.90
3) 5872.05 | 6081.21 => 2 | 2.1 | 0.19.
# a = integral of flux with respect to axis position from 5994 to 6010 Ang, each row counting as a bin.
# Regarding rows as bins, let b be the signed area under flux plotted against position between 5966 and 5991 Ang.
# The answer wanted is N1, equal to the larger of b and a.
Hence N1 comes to 148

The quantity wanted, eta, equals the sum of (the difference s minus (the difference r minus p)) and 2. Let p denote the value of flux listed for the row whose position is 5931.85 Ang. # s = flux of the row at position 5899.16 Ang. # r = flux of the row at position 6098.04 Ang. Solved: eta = 2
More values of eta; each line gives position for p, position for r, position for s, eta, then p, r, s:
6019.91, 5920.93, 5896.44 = 6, 6.799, 5.067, 1.933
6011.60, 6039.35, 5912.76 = 6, 6.589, 7.071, 4.874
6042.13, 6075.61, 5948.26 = 7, 7.459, 8.326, 5.768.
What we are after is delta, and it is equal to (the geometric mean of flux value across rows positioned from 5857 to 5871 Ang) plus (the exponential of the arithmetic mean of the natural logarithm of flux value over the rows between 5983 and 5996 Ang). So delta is 12.2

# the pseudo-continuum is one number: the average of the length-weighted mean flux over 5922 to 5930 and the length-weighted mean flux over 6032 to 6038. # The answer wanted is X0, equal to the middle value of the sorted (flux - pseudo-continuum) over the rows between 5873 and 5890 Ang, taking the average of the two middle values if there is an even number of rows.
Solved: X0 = -1.4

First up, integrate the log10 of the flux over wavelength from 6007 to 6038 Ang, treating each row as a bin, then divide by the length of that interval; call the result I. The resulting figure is 0.84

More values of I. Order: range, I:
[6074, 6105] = 0.90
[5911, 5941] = 0.73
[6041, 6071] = 0.89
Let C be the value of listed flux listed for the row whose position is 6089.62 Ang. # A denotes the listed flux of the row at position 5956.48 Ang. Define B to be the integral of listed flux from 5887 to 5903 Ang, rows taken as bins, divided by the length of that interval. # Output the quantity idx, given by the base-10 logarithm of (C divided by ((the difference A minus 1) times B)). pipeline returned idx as -0.16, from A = 5.299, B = 2.7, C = 8.084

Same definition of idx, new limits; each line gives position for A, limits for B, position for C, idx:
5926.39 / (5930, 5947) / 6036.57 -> -0.59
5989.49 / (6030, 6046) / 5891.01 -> -1.29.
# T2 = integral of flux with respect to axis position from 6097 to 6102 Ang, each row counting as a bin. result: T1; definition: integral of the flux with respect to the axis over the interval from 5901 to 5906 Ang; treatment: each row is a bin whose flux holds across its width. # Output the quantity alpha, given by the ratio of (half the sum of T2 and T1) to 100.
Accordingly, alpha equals 0.31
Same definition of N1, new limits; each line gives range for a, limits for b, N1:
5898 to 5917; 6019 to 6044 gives 178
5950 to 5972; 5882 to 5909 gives 123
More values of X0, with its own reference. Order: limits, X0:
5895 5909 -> -2.0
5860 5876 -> -0.4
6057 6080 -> 1.8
